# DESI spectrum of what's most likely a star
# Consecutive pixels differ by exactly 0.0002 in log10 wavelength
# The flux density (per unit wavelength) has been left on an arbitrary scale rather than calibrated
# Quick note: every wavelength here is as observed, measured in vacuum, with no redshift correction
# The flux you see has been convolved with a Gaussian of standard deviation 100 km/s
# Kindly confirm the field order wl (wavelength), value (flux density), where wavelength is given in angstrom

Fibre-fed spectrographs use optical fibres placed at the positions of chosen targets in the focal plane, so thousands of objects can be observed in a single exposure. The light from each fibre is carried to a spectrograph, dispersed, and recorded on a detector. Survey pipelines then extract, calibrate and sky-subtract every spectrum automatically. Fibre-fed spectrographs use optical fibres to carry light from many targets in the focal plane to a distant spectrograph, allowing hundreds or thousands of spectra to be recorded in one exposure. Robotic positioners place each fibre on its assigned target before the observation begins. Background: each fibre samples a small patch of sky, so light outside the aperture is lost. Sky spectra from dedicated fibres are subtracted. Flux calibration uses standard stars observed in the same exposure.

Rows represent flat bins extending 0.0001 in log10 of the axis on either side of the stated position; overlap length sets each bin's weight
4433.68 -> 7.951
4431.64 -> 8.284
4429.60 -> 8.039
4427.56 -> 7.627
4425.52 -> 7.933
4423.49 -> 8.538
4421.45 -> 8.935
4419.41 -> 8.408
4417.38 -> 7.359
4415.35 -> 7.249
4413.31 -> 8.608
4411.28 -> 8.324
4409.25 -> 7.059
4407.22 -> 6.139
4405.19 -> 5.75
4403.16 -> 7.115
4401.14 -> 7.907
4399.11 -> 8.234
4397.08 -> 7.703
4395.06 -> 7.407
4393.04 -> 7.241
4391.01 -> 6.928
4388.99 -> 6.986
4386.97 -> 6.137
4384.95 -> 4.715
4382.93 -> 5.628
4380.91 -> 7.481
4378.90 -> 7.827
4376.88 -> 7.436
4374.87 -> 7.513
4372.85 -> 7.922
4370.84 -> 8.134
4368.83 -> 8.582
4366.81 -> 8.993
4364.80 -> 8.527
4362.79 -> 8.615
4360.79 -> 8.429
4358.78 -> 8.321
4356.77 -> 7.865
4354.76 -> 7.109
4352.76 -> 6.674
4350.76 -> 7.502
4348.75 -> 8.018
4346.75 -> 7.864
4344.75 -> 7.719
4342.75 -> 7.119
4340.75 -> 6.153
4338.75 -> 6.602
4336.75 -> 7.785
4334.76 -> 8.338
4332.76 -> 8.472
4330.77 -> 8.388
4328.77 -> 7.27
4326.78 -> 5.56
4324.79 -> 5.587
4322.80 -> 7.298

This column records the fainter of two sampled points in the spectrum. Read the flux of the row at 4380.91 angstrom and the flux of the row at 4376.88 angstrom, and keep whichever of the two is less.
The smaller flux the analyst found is 7.44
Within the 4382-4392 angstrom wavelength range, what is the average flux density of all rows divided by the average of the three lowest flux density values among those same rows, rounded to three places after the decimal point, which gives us 1.107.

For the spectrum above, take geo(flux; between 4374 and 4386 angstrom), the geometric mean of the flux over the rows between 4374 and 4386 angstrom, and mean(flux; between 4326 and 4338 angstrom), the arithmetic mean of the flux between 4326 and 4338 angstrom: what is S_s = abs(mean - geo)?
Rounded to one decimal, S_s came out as 1.0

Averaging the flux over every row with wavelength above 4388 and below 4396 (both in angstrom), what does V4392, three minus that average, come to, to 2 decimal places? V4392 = -4.14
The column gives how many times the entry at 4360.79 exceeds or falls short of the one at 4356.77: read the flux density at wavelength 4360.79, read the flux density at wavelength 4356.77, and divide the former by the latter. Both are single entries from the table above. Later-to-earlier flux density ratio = 1.07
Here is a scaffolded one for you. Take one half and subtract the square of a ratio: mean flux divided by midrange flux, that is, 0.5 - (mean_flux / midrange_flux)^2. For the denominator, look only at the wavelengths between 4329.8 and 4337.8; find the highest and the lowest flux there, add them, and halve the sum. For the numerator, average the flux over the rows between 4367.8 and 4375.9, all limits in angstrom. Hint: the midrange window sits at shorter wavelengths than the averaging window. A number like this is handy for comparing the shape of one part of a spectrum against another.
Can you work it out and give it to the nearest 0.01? -0.48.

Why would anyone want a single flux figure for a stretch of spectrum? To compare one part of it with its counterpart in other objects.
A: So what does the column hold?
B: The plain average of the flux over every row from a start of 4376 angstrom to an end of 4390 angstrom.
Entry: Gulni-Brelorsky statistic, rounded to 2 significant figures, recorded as 6.6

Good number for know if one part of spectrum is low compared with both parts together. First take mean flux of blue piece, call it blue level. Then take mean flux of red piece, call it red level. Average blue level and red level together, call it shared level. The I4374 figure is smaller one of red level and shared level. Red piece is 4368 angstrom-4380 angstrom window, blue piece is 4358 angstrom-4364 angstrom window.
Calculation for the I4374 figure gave 7.9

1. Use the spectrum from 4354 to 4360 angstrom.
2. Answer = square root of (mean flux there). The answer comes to 2.79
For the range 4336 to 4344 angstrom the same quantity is 2.63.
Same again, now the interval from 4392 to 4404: 2.76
